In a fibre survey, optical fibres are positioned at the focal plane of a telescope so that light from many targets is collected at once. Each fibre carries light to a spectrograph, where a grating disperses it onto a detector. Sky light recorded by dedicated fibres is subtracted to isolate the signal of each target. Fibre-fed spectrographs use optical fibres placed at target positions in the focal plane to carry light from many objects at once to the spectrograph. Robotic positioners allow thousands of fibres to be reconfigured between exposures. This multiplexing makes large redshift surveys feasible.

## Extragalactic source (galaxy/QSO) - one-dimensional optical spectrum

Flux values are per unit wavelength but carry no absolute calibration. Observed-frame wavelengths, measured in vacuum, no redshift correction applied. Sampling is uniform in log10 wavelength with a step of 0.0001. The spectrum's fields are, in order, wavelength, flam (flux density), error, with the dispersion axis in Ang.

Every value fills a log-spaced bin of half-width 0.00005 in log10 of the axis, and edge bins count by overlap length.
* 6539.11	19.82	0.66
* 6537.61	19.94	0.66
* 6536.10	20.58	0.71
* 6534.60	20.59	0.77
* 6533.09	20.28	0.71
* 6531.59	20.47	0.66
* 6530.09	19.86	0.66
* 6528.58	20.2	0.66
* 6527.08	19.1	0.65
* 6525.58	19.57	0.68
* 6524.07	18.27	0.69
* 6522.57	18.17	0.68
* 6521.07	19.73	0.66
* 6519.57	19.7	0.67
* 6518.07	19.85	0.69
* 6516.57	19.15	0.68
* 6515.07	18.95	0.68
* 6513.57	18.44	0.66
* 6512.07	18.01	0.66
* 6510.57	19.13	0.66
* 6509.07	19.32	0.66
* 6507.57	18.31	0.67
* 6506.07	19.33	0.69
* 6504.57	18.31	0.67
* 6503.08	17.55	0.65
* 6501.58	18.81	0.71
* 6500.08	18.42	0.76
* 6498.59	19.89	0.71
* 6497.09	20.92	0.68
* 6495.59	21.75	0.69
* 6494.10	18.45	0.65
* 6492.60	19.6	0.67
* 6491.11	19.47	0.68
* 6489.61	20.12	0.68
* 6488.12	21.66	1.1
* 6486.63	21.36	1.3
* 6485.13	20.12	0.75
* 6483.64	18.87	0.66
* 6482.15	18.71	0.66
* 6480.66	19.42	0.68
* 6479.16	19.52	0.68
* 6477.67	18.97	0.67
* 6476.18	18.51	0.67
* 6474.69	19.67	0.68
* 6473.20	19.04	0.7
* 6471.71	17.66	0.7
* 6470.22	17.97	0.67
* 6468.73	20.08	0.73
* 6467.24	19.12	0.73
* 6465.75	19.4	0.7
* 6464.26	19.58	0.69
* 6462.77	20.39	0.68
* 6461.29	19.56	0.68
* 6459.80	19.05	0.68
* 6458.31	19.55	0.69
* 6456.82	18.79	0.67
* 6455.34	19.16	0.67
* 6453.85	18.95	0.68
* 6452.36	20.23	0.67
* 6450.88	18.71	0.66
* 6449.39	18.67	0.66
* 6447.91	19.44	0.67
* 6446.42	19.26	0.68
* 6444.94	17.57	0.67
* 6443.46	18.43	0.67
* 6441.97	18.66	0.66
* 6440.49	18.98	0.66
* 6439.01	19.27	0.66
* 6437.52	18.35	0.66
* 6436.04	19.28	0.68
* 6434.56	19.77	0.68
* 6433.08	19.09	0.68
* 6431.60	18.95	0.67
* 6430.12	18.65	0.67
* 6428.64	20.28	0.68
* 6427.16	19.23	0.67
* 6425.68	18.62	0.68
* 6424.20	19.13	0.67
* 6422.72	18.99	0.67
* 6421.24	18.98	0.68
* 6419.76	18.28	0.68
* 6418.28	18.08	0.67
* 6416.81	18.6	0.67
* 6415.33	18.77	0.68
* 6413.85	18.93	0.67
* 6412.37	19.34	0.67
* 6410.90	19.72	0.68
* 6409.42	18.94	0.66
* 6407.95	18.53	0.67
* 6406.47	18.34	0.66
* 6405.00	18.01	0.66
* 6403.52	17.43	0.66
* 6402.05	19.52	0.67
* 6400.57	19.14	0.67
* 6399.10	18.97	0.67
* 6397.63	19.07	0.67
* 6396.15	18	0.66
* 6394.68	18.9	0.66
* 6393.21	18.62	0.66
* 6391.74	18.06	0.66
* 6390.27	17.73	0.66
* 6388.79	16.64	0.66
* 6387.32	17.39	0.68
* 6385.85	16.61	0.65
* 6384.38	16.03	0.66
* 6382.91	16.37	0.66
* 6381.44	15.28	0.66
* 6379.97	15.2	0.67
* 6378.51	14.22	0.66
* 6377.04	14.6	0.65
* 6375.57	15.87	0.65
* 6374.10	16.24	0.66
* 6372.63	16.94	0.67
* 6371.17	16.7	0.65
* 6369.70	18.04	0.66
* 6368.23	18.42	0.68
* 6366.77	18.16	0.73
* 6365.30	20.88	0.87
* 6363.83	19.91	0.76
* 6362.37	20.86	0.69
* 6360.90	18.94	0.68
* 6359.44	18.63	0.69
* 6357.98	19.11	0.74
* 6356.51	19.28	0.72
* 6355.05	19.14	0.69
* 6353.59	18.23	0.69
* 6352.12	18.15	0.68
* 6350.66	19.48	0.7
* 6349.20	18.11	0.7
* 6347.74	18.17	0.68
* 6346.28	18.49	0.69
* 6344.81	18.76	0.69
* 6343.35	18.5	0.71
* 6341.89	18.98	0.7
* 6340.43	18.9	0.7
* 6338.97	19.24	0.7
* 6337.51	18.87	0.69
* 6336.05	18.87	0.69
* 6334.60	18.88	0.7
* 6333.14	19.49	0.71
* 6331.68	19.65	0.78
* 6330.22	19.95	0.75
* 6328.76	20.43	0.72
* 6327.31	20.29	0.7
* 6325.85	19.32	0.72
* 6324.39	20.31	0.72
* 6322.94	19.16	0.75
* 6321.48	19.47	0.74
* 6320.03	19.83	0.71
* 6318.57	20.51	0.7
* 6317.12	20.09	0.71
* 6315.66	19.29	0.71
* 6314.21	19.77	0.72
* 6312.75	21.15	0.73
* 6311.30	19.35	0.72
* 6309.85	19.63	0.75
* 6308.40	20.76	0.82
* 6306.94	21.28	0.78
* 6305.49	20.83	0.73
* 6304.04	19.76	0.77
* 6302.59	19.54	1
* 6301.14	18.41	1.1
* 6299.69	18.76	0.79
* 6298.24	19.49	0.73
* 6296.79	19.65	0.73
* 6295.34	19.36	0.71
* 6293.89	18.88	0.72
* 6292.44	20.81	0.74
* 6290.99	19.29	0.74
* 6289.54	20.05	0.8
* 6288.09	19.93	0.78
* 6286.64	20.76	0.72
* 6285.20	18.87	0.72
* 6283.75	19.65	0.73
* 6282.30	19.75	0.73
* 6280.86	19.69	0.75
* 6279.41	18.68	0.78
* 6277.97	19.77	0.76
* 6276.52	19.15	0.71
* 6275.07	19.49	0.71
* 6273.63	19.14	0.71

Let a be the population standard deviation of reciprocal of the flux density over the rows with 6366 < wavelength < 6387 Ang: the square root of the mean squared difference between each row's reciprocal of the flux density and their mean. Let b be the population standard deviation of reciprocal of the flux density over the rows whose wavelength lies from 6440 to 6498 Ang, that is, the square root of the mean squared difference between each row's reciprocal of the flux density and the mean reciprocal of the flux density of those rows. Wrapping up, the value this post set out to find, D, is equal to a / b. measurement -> 1.89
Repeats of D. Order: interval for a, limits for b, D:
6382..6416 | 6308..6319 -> 2.07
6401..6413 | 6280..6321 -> 1.18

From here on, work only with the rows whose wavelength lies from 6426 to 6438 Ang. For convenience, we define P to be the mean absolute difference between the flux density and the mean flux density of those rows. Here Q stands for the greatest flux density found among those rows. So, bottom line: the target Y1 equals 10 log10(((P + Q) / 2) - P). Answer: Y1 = 10.0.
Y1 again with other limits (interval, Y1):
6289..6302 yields 10.1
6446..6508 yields 10.2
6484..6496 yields 10.2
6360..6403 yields 9.9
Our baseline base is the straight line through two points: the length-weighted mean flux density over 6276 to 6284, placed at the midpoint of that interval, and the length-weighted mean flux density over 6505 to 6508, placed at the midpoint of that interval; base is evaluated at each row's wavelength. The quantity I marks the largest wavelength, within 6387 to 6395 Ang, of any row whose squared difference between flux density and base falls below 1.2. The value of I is 6394.68 Ang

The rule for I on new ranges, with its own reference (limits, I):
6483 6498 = 6494.10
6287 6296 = 6295.34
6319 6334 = 6333.14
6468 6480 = 6479.16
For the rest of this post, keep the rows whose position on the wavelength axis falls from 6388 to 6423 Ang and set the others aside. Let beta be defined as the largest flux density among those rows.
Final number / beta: 19.72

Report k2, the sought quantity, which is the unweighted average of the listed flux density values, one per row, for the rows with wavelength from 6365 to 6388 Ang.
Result 16.7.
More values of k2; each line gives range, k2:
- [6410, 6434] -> 19.0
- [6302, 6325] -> 20.0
